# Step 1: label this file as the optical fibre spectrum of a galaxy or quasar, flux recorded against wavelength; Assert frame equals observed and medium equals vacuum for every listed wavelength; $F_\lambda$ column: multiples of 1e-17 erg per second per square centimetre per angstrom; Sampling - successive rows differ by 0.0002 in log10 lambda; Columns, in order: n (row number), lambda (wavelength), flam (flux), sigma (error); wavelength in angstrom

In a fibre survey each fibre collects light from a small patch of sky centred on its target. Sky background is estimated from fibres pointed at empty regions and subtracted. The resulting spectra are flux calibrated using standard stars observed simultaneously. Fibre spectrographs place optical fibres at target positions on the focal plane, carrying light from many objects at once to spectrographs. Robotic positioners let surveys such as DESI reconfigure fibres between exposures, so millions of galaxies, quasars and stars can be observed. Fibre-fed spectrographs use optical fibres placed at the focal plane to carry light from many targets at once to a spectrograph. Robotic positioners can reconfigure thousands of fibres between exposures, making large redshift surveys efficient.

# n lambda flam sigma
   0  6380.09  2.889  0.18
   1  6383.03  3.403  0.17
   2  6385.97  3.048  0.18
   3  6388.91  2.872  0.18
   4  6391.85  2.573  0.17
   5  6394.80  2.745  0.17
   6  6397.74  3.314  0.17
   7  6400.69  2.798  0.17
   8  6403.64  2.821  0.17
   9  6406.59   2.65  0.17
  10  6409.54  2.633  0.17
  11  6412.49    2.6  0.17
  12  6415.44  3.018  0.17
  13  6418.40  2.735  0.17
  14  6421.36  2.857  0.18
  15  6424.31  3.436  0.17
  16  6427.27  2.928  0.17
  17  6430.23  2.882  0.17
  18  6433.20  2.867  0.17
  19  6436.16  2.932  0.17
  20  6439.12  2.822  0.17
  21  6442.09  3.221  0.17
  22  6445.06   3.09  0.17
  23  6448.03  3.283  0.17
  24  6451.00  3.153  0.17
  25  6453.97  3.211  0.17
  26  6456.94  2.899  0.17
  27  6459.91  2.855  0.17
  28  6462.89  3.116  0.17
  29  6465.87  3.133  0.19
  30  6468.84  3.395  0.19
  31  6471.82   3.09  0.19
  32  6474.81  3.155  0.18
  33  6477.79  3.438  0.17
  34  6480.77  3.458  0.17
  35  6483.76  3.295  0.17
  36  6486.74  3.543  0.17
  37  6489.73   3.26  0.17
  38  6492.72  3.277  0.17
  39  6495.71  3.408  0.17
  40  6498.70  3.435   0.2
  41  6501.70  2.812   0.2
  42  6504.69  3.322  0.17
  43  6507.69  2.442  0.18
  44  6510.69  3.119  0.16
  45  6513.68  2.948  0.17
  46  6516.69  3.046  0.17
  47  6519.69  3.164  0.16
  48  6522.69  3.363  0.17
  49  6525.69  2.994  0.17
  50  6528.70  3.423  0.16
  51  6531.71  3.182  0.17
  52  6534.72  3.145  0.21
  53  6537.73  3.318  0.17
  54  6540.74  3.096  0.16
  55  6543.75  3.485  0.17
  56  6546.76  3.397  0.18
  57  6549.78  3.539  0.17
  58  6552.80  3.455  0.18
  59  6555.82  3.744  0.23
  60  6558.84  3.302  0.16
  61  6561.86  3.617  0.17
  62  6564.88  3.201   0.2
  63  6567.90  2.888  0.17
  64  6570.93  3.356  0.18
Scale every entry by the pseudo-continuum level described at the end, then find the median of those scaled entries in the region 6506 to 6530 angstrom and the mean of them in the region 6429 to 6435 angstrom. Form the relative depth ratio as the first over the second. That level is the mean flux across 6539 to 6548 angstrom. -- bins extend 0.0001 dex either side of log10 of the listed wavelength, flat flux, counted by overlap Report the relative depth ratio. 1.07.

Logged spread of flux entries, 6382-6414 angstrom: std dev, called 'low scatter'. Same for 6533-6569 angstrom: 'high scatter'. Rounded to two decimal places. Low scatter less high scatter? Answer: 0.04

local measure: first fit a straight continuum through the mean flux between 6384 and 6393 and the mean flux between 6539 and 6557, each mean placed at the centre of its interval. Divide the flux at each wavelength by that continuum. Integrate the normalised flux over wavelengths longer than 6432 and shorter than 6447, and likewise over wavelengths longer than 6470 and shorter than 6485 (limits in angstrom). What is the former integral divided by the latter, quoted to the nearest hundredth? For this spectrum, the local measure 0.95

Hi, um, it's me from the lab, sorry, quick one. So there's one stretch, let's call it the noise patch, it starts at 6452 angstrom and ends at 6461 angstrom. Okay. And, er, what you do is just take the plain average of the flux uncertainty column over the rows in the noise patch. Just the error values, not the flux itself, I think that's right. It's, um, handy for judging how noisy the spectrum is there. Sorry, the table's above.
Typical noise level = 0.170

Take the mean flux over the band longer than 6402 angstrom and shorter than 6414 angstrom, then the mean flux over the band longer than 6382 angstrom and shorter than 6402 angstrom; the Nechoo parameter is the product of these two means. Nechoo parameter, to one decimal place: 7.9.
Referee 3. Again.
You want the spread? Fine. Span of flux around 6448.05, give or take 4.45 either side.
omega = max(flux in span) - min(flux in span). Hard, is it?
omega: 0.19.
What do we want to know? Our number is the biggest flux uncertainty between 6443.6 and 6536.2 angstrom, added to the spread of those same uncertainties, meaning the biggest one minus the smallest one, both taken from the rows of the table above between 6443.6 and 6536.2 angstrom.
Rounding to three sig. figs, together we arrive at 0.260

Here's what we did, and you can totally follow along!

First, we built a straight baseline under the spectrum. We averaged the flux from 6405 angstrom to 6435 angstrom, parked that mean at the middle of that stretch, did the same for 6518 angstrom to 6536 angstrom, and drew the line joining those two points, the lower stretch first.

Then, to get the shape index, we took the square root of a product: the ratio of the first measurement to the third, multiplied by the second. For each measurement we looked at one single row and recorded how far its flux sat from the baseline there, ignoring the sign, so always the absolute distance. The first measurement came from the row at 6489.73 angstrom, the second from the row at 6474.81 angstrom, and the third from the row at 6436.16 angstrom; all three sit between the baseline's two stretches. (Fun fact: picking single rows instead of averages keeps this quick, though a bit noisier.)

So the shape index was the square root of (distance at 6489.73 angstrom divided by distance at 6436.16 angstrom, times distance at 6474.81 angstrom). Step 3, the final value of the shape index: 1.0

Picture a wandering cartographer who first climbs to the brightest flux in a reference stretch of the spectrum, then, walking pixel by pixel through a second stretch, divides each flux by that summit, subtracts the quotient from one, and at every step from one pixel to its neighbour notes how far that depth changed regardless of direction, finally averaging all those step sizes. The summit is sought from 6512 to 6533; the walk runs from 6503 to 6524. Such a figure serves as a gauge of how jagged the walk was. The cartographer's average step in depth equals 0.10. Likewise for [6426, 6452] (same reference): 0.04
